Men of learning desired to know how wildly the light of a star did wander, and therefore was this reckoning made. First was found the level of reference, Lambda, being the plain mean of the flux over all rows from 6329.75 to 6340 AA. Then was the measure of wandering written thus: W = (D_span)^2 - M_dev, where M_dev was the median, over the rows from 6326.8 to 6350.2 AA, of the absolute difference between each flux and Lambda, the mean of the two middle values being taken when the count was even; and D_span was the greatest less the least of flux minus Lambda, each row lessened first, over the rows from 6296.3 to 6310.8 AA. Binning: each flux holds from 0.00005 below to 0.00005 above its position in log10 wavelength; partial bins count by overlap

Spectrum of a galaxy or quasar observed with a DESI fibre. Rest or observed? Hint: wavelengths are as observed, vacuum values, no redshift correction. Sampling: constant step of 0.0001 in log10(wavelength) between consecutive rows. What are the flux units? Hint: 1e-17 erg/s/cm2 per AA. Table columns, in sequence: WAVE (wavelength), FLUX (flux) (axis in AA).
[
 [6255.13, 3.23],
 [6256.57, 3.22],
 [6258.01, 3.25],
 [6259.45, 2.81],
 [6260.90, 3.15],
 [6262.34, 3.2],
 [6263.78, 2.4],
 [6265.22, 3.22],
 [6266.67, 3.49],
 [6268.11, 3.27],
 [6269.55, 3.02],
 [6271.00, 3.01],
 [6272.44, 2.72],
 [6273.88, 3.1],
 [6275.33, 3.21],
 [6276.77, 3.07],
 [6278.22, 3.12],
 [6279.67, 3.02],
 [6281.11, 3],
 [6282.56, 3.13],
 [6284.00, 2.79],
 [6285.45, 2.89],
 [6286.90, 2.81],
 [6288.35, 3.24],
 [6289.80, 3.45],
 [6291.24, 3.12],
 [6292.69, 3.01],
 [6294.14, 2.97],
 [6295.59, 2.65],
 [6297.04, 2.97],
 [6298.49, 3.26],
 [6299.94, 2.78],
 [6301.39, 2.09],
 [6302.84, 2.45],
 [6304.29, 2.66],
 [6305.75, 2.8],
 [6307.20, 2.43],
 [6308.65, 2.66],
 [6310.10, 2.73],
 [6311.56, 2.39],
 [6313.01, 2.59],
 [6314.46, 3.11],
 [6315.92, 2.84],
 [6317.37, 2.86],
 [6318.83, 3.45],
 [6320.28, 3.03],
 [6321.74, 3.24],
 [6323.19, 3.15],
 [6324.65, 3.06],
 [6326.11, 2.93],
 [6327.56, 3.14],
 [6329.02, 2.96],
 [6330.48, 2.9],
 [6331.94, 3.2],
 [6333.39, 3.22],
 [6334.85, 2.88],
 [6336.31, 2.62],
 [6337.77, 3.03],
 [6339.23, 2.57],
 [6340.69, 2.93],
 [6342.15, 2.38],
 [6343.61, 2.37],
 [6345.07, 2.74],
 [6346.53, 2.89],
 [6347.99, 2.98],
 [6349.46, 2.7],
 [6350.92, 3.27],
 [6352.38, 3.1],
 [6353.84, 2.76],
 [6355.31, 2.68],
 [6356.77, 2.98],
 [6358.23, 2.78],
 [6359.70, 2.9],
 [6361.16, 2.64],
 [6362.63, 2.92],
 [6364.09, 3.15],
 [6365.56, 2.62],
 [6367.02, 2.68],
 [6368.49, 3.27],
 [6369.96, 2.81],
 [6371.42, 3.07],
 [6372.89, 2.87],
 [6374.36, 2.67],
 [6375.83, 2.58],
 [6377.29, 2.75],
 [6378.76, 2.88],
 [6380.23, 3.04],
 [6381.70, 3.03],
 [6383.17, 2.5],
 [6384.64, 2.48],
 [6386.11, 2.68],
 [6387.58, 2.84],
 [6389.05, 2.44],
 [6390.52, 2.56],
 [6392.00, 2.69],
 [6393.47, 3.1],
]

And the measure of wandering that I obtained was 1.2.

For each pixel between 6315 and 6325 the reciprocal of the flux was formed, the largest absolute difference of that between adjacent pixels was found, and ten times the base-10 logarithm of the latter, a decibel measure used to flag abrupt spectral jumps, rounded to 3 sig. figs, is -12.2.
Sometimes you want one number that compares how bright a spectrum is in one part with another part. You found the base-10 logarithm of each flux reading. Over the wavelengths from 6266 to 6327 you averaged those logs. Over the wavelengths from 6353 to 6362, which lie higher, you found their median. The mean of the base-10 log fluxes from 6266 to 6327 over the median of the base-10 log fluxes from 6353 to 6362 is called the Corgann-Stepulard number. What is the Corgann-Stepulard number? 1.05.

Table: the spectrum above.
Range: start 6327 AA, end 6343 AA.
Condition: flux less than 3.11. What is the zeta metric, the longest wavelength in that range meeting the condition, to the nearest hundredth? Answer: 6342.15 AA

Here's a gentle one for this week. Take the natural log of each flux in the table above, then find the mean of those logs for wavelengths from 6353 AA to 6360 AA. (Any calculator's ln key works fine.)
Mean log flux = 1.04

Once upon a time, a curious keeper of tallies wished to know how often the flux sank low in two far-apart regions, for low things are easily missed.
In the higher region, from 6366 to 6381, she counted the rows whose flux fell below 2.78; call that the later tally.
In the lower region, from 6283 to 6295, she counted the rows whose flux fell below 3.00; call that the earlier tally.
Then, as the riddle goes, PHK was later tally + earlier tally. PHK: 8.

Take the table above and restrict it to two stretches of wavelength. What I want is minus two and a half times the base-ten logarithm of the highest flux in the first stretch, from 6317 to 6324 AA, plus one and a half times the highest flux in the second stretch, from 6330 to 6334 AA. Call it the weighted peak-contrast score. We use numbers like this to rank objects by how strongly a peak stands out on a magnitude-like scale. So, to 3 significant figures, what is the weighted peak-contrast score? 3.49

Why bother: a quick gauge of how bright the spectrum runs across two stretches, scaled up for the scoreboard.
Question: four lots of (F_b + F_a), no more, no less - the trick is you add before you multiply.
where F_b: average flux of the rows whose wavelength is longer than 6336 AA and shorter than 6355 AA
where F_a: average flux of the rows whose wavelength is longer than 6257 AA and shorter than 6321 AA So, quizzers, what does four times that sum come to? 22.9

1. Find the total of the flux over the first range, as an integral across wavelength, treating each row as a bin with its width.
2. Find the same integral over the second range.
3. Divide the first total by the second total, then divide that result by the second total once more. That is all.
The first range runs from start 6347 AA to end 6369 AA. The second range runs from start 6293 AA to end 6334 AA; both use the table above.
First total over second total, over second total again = 0.005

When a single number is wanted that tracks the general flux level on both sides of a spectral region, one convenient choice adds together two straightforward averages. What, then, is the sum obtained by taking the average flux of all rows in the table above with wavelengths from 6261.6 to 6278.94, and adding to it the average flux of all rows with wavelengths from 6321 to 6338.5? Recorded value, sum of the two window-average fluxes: 6.10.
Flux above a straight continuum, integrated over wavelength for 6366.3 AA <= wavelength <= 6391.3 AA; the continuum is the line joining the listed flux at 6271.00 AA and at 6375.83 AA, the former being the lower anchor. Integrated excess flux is 5.1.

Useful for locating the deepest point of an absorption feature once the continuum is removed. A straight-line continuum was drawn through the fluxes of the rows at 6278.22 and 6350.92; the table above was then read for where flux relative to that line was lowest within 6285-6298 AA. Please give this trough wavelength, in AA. 6295.59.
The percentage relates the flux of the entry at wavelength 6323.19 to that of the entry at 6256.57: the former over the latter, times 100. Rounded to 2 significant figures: 98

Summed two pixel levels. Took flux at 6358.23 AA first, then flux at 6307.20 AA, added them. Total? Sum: 5.2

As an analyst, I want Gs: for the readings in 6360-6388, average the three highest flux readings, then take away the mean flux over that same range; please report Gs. 0.35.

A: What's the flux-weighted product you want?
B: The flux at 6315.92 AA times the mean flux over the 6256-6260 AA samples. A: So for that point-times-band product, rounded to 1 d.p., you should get 8.8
